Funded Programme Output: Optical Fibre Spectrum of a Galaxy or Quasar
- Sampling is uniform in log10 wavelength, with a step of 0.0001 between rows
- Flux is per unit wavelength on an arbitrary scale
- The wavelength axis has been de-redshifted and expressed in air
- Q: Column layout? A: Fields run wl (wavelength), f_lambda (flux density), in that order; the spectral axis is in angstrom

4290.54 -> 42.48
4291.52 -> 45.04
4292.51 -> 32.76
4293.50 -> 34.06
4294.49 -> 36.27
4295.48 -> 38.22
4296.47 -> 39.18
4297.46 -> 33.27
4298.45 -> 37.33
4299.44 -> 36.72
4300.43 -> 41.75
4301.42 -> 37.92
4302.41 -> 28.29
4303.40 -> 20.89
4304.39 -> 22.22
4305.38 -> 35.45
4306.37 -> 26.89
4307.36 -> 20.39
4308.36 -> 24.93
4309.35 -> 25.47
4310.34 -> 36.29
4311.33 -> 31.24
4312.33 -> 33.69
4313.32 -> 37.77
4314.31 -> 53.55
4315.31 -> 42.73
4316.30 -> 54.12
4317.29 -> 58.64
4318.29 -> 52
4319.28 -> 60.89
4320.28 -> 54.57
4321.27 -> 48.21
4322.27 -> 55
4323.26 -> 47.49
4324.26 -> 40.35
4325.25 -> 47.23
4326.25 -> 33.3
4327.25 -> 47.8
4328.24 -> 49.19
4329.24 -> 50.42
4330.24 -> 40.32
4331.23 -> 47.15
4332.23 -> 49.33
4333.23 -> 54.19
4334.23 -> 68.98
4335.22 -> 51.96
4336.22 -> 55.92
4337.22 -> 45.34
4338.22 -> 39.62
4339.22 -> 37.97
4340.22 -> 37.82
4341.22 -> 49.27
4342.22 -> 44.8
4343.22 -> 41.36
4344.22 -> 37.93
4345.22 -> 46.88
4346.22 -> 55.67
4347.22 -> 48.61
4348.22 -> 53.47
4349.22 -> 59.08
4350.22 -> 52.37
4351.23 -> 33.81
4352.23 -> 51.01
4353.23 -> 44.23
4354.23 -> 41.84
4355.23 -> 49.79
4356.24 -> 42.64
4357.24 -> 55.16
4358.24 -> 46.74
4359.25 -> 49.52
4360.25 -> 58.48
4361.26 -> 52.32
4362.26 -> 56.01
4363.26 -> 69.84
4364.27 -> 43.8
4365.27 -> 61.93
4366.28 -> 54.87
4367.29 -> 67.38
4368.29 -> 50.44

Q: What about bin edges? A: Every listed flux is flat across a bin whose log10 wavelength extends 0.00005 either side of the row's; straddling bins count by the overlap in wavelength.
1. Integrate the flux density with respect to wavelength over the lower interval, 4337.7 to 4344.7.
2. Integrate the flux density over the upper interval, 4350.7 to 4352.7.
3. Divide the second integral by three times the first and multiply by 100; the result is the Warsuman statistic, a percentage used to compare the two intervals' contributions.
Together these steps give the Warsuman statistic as 10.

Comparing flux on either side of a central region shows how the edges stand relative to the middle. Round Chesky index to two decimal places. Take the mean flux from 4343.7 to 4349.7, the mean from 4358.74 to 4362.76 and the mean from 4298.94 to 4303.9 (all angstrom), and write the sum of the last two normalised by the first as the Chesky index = 1.73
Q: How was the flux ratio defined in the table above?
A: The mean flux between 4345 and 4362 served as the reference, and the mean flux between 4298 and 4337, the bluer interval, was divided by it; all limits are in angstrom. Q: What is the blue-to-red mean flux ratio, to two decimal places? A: 0.86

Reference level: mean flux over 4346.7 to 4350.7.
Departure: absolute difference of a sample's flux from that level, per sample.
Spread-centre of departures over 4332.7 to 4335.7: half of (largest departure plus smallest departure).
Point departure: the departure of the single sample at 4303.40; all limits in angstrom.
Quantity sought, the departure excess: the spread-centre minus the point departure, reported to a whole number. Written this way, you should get -24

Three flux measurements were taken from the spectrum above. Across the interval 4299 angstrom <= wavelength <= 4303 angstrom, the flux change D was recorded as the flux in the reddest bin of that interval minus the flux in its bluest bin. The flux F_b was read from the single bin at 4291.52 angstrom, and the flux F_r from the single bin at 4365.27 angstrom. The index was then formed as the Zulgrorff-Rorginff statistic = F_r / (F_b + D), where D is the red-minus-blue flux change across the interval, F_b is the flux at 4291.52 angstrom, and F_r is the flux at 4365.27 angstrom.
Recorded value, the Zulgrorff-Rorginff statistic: 1.69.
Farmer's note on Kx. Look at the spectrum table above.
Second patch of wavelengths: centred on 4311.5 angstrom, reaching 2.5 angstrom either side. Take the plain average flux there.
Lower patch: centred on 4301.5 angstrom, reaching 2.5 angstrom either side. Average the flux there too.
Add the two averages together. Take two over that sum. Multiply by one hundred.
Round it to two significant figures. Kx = 3.0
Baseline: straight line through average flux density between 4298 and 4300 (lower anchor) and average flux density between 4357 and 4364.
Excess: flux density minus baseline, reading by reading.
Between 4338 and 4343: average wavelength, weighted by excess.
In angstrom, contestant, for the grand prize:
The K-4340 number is 4339.7 angstrom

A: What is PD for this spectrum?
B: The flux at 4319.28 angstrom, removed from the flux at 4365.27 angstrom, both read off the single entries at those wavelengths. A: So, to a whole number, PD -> 1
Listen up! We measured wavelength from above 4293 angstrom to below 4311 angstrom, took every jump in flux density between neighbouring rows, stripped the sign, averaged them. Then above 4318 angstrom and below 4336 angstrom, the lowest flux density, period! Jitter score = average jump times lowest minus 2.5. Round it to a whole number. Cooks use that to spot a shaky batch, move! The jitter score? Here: 168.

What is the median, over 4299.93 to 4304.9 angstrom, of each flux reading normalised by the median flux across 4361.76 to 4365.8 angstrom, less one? -0.52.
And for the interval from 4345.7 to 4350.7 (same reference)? -0.09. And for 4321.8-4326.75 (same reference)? -0.20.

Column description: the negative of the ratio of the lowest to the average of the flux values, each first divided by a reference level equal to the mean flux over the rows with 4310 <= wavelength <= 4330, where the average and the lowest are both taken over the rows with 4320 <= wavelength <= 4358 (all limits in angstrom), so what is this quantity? -0.70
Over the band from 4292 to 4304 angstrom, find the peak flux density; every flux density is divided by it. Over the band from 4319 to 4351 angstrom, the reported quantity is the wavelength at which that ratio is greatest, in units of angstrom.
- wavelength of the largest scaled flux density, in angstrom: 4334.23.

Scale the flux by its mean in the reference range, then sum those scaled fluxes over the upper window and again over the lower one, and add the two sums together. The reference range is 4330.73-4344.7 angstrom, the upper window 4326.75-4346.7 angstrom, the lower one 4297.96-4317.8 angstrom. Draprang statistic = 35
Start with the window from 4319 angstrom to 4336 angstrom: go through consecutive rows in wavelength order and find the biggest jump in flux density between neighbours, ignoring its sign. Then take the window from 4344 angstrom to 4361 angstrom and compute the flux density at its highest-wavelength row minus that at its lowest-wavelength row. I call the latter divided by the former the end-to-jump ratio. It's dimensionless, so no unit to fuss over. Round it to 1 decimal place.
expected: 1.2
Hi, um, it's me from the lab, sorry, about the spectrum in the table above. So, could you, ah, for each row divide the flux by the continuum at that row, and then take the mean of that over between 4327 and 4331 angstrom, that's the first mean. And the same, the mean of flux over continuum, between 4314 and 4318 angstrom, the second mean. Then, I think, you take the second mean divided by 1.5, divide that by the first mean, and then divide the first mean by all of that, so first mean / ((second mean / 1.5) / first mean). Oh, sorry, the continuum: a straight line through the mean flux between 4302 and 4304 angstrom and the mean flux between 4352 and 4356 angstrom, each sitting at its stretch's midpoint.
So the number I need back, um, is 1.5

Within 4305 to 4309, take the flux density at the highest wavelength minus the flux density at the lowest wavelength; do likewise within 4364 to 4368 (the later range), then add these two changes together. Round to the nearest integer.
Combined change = 13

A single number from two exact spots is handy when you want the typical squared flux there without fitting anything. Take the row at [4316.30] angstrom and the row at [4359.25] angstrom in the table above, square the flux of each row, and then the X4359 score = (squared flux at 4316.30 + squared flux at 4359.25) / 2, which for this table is 2691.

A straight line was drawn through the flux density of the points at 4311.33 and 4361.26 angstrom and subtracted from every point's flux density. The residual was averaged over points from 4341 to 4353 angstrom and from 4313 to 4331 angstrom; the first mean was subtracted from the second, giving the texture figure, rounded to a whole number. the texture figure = 11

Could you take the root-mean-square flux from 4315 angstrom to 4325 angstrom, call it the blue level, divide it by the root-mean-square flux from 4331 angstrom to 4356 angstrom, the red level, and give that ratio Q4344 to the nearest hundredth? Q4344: 1.07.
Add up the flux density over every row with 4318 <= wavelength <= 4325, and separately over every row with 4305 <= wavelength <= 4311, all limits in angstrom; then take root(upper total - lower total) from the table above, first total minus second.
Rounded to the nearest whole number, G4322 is 14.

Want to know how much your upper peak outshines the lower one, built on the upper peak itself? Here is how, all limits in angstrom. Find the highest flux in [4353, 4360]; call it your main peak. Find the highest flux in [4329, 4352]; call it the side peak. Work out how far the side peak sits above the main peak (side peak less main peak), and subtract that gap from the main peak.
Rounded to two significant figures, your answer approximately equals 41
